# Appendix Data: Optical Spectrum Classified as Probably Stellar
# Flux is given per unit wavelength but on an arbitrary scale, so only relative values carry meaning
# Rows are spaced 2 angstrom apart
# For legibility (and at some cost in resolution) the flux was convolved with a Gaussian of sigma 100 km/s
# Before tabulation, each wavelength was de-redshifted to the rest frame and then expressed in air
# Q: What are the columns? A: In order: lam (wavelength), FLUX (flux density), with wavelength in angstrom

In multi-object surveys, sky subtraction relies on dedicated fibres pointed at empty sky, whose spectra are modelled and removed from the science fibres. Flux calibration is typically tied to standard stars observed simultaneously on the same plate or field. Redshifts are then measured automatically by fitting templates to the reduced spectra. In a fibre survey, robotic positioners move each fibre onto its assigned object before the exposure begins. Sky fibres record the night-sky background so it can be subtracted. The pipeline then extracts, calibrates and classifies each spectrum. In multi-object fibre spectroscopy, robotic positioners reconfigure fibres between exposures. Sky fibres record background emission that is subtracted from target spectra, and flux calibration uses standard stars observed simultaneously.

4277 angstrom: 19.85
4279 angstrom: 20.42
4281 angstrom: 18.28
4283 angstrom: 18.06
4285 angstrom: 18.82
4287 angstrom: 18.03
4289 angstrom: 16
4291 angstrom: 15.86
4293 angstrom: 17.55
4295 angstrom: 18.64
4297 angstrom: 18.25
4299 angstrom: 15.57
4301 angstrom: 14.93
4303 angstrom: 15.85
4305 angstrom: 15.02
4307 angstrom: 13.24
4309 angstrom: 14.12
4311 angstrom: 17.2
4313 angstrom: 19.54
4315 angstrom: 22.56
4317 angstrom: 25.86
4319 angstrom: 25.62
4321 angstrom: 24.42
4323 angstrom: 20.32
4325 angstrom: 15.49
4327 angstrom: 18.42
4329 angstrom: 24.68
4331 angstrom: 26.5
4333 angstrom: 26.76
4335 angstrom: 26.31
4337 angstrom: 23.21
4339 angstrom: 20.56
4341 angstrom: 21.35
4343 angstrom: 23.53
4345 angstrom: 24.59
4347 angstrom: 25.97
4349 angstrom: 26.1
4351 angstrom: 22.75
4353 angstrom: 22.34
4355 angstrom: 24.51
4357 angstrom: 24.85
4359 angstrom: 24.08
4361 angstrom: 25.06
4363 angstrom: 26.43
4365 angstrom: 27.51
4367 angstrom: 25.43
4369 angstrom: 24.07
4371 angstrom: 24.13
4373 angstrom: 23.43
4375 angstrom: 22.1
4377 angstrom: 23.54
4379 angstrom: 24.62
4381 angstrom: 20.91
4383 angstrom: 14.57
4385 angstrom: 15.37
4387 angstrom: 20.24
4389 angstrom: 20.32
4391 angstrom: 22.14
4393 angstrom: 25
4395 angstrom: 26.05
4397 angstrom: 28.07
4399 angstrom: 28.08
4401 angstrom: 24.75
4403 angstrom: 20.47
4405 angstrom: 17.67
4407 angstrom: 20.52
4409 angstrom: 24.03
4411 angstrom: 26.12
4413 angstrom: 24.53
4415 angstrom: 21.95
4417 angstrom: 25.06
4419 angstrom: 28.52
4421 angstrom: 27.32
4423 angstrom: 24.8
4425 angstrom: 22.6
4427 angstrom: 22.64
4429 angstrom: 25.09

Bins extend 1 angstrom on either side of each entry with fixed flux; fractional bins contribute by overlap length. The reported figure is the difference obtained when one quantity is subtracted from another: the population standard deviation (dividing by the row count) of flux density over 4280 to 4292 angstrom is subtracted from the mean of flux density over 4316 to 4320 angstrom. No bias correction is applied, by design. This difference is 25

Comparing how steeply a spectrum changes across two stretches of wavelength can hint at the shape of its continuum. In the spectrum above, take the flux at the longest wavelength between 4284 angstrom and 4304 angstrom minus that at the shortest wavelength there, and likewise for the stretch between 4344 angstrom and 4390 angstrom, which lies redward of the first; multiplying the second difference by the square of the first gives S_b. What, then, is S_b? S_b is -38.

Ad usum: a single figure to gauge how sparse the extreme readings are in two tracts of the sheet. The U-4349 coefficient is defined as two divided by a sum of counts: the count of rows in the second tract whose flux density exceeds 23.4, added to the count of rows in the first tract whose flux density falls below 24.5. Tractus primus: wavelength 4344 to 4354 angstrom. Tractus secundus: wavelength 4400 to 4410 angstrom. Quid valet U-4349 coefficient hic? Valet 0.50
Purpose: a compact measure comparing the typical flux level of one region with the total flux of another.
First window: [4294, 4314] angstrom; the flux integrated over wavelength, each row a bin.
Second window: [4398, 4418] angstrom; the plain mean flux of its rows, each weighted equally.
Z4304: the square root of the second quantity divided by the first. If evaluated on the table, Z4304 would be 0.268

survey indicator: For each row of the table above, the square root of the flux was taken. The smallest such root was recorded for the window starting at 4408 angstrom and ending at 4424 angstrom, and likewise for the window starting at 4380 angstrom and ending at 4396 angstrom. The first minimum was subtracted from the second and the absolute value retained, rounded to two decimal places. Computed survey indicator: 0.87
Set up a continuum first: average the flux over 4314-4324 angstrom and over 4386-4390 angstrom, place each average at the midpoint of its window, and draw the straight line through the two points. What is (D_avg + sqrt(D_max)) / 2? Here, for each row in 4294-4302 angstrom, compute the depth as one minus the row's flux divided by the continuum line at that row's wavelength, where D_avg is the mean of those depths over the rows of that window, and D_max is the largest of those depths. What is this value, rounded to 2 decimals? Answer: 0.47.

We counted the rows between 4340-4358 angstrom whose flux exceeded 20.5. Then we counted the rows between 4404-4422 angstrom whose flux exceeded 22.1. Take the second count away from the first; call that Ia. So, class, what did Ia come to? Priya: 3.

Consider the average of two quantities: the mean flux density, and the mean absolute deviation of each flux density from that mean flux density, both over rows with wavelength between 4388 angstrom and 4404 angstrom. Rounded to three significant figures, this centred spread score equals 13.4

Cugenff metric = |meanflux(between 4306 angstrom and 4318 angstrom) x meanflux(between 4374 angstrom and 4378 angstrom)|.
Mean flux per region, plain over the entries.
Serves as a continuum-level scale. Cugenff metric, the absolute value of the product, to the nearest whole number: 428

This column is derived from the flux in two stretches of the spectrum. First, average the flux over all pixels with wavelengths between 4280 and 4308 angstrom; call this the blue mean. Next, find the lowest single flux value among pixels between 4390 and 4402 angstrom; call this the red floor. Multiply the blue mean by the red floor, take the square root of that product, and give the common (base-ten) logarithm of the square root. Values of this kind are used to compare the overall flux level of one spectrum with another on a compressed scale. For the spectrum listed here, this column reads 1.28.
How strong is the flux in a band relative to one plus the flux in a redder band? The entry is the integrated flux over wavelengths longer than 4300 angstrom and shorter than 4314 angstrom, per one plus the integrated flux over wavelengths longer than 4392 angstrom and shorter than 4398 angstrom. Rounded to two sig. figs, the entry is 1.4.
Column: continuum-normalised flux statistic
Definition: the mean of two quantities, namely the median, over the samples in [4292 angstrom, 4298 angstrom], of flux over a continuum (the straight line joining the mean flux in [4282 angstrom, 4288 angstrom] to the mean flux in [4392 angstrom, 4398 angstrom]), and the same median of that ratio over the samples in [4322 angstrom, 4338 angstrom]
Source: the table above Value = 1.02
